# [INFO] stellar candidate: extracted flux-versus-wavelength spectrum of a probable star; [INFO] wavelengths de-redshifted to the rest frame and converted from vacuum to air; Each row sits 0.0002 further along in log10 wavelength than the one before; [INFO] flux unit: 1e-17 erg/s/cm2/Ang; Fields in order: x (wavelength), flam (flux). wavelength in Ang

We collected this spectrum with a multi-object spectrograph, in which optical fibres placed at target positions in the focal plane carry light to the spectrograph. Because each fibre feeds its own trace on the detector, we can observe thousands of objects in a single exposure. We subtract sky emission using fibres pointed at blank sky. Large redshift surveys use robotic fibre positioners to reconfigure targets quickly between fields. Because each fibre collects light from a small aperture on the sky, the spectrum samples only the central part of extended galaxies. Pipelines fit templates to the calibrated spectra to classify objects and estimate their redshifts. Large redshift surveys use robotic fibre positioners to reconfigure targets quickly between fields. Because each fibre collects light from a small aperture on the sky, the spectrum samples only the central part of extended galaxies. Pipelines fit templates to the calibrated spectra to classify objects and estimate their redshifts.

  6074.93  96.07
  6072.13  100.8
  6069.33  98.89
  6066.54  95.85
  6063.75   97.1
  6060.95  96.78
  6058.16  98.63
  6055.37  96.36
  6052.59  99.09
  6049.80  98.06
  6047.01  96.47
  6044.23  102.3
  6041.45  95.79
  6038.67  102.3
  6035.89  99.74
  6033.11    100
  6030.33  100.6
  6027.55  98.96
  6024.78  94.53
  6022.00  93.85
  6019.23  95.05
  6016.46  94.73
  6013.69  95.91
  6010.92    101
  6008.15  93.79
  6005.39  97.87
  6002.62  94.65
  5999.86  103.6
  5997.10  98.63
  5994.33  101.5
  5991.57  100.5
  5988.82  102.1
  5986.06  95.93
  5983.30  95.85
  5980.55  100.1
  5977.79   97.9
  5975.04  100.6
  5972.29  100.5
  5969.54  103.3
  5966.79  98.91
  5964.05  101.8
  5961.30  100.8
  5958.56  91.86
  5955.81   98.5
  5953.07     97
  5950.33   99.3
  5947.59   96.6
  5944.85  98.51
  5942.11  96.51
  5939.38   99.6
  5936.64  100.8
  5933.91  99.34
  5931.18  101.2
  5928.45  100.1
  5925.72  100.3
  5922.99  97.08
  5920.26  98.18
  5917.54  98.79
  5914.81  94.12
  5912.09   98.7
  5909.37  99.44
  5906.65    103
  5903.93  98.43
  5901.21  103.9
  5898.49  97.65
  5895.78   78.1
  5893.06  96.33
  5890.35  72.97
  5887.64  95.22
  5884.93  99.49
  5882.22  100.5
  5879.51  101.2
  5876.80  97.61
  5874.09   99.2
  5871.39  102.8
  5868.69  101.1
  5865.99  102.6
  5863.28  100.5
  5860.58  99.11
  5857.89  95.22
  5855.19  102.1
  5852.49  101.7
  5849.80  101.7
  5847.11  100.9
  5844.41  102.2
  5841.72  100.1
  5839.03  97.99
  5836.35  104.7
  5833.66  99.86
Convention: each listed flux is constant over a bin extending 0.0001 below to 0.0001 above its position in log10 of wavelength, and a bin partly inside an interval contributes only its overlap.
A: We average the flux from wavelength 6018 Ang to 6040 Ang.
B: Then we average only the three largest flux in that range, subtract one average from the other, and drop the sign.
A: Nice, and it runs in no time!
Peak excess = 2.8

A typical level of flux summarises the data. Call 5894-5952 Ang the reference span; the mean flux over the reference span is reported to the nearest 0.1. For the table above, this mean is 98.1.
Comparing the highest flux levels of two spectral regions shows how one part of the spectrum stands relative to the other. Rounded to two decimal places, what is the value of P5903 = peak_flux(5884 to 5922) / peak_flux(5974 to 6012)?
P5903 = 1.00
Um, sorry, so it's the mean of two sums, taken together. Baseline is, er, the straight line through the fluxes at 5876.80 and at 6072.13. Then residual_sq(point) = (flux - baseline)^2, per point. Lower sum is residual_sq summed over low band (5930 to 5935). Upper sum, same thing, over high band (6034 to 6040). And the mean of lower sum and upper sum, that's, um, 6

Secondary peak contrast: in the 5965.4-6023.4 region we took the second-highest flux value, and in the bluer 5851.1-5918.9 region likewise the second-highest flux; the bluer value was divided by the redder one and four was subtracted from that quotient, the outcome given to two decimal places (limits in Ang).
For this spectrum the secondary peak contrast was -3.00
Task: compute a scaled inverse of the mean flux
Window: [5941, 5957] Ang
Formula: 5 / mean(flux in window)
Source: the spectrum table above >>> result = 0.0512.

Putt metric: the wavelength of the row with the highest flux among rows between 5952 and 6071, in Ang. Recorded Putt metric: 5999.86 Ang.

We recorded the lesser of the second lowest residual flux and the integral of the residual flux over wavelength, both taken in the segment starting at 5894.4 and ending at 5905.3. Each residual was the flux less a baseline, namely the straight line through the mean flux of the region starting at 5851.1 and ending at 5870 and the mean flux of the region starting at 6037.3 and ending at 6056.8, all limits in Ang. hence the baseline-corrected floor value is -59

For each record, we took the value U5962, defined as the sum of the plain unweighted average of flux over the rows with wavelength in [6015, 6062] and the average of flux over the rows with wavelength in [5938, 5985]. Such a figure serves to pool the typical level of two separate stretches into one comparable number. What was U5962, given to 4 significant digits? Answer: 196.5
